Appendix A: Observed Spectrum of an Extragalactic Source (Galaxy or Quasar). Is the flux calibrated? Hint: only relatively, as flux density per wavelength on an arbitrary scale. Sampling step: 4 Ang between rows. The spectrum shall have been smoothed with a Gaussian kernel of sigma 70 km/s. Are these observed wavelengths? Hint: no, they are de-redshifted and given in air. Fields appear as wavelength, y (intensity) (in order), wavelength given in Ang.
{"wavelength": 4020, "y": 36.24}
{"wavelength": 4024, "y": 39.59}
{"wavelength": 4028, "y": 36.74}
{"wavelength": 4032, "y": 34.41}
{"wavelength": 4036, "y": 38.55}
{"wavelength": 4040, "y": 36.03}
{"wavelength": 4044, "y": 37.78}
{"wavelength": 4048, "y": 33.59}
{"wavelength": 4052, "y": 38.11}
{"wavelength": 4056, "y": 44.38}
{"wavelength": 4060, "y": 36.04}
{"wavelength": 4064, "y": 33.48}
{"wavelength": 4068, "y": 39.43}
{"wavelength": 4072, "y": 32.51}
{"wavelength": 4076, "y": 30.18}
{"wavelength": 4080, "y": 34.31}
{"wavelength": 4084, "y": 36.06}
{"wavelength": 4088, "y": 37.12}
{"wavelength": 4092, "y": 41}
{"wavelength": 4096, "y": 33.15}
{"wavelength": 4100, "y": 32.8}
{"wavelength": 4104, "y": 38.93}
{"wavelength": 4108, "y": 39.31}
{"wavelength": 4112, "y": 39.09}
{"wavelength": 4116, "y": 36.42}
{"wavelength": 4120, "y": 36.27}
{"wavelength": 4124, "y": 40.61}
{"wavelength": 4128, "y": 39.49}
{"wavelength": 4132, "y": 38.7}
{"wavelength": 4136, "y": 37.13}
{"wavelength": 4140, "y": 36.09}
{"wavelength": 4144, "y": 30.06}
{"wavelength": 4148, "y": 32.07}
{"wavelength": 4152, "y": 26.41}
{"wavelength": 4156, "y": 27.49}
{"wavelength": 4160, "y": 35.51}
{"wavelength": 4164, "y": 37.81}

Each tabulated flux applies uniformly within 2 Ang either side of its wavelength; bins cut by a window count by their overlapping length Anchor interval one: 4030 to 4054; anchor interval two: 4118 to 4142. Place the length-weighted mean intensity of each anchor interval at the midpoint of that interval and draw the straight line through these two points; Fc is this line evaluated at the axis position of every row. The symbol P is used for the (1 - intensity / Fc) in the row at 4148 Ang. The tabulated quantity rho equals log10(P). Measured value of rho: -0.8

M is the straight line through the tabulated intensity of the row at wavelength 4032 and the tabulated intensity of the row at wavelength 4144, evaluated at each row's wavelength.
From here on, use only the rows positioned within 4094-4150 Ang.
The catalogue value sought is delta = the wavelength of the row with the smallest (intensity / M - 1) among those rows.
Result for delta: 4144 Ang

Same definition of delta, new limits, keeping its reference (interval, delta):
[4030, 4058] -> 4048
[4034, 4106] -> 4076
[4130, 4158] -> 4152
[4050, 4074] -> 4072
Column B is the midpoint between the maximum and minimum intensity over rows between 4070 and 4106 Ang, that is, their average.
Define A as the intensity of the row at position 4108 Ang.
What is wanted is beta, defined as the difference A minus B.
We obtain 4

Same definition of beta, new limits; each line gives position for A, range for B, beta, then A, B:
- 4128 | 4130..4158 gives 7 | 39.49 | 33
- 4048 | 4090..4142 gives -3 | 33.59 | 37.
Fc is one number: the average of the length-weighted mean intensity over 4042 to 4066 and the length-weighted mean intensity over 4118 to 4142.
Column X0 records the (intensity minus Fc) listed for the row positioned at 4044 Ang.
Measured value 0.1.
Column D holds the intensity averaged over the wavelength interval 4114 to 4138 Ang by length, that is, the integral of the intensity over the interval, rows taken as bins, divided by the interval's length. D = 38.1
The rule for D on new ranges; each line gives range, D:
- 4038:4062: 37.7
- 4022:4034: 36.9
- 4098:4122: 37.1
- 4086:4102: 36.0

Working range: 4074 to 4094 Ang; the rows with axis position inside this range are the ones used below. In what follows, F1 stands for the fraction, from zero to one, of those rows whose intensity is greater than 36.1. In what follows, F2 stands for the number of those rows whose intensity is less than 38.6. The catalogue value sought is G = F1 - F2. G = -3.6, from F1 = 0.4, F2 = 4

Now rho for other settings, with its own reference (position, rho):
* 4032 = -1.3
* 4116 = -1.4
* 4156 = -0.5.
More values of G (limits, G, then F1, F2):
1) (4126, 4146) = -2.4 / 0.6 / 3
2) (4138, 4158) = -5.0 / 0.0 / 5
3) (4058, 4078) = -3.8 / 0.2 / 4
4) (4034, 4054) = -4.4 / 0.6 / 5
